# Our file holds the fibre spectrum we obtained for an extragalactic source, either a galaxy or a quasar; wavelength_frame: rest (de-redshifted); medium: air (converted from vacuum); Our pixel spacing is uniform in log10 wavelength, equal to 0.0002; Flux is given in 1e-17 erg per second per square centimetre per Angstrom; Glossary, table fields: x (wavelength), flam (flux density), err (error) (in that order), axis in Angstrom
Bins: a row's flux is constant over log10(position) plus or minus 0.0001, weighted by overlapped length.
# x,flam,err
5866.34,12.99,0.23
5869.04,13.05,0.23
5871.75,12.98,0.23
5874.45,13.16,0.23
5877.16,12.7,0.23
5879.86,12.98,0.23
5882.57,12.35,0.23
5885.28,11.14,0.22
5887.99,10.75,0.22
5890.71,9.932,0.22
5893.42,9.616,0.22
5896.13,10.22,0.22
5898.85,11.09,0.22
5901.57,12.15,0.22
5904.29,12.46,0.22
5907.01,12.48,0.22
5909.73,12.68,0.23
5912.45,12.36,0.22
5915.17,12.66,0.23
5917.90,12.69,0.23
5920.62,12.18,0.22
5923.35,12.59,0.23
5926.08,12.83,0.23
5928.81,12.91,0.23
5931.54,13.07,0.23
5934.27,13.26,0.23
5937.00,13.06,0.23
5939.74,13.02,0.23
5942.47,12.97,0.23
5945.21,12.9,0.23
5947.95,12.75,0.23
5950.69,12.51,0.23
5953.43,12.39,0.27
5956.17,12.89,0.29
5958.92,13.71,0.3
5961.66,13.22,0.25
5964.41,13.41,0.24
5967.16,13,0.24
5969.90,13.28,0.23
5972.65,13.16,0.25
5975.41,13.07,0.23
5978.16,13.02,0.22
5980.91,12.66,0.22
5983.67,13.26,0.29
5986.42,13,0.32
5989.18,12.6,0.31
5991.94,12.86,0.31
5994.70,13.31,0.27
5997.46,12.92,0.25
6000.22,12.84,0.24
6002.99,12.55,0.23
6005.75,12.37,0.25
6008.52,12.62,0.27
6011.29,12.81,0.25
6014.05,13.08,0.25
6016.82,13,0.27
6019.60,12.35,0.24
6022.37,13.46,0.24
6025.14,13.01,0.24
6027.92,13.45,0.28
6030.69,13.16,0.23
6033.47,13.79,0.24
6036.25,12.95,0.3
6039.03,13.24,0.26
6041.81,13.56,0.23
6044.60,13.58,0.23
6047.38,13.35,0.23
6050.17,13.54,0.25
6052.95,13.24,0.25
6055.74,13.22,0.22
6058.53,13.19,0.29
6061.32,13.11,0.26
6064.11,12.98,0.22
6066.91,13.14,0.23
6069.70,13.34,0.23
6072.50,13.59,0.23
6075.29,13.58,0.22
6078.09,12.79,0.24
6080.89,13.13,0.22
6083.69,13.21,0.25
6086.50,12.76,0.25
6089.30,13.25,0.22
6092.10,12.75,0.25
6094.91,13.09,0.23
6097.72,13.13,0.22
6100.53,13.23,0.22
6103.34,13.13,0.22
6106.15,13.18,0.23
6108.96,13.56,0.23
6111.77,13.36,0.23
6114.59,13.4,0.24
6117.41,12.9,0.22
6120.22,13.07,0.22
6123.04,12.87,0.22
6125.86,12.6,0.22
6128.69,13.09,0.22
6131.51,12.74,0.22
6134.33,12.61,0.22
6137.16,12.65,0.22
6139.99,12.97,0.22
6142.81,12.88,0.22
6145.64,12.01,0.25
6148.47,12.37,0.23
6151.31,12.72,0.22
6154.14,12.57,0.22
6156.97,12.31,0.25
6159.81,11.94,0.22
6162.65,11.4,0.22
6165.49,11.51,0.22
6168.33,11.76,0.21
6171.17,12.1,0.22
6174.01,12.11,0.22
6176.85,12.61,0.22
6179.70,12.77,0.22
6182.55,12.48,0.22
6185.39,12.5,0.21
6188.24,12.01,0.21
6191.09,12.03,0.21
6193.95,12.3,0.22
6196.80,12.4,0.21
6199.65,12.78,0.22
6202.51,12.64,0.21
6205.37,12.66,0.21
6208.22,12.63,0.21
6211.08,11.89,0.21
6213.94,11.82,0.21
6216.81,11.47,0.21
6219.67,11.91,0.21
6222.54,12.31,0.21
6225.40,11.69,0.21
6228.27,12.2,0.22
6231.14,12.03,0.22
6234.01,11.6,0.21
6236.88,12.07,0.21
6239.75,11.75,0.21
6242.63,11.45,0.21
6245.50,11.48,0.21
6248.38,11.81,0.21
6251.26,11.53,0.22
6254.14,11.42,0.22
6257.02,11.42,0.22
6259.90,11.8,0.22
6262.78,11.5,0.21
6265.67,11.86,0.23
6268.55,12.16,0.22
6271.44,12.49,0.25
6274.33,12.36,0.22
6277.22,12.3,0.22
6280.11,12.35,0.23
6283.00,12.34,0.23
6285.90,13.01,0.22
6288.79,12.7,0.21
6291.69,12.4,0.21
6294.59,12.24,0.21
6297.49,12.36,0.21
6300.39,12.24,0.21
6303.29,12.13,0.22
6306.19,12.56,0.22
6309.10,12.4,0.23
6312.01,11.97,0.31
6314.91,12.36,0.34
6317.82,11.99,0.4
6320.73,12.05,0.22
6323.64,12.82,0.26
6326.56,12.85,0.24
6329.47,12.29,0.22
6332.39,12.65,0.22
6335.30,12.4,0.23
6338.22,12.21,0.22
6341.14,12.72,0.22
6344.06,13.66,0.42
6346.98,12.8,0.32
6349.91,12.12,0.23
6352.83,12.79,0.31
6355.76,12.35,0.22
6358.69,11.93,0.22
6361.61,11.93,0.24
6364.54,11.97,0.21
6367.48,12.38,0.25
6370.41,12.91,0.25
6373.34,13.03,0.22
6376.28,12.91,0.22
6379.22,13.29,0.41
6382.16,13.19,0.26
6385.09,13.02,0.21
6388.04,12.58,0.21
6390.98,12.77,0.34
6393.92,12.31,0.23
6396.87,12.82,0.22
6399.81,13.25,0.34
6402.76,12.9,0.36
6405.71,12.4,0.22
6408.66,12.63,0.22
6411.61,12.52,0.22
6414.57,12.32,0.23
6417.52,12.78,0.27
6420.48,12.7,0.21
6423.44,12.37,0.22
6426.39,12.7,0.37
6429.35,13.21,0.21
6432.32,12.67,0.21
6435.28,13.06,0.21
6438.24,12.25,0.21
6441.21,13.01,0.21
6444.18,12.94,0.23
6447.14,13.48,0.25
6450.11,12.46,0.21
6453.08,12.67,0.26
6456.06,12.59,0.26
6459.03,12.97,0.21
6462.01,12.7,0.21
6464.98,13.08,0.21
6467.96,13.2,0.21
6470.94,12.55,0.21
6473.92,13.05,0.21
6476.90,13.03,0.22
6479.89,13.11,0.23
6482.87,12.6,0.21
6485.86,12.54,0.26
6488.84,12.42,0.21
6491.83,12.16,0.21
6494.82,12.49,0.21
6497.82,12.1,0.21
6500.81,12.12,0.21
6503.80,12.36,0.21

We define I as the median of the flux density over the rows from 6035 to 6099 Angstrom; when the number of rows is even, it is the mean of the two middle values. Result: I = 13.2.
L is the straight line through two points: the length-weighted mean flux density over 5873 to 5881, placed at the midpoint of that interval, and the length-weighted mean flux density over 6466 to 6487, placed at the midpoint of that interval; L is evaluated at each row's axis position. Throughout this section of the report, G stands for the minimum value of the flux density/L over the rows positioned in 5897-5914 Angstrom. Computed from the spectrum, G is 0.86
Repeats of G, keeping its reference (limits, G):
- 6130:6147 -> 0.93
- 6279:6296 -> 0.95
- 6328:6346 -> 0.95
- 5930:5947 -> 1.00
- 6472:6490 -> 0.96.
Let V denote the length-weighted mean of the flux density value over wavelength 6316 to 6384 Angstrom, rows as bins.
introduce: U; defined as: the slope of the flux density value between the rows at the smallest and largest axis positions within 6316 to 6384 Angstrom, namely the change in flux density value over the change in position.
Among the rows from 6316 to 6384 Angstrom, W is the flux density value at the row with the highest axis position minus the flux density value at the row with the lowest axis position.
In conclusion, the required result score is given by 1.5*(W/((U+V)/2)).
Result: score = 0.29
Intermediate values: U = 0.019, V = 12.6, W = 1.20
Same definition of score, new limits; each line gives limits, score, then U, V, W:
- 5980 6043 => 0.21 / 0.015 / 13.0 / 0.90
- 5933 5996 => 0.01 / 0.001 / 13.0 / 0.05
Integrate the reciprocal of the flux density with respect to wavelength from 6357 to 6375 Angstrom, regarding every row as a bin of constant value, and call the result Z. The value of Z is 1.46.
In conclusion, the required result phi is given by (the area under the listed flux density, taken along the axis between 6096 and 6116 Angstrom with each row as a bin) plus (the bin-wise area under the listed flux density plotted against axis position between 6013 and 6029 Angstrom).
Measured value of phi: 474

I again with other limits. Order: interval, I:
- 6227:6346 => 12.2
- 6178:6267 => 11.9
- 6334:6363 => 12.4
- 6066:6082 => 13.2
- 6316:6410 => 12.7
